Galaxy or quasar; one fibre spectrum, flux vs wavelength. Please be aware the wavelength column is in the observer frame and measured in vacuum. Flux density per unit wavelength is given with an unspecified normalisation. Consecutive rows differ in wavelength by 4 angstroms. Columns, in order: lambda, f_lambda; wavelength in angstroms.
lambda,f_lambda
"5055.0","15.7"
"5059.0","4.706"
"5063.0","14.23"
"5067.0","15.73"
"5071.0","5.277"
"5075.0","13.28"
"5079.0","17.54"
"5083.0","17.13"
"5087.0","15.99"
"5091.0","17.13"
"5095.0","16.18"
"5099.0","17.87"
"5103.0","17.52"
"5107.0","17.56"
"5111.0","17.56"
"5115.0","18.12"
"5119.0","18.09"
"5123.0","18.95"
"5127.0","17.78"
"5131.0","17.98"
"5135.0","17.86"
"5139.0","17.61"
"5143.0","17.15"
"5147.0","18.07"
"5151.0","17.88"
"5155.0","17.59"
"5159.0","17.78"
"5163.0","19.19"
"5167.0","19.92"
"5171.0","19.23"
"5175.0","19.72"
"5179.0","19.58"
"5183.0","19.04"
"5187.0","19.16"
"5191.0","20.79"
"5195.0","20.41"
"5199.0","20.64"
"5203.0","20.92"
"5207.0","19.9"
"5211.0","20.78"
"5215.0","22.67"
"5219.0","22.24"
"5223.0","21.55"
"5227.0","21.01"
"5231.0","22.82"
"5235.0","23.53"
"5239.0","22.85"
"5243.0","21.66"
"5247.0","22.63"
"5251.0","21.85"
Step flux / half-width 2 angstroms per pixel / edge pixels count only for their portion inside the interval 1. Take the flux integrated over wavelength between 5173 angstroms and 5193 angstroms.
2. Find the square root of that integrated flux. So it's 19.8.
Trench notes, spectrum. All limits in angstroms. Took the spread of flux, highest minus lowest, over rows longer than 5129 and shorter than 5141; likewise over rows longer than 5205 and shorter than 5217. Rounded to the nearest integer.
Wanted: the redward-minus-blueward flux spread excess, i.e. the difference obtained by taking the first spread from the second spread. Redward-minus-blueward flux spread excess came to 2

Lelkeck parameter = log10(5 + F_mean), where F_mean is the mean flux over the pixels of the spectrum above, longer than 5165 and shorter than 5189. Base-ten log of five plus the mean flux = 1.388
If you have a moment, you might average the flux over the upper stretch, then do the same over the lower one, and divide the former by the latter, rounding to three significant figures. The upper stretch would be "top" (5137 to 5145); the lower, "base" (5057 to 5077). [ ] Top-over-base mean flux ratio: 1.63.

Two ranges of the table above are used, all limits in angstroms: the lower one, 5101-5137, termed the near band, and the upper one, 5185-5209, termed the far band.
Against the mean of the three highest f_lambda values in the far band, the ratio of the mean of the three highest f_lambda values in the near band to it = 0.88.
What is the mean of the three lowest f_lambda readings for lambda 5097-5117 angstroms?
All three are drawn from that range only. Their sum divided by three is 17.5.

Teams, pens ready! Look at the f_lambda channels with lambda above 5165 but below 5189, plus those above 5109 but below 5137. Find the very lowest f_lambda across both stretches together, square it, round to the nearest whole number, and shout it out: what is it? 308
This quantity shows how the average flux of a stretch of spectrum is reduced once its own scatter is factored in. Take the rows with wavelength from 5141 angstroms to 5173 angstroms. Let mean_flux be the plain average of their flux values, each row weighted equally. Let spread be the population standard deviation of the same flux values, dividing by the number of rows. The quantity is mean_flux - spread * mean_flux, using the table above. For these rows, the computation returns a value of 2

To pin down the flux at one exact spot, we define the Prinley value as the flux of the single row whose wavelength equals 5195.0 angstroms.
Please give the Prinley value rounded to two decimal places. 20.41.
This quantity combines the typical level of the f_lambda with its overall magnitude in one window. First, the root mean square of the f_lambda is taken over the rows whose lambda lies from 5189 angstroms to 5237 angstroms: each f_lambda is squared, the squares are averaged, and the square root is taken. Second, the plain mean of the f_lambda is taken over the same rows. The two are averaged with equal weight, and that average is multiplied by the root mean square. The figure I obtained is 460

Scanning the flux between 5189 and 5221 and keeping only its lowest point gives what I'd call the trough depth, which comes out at 19.9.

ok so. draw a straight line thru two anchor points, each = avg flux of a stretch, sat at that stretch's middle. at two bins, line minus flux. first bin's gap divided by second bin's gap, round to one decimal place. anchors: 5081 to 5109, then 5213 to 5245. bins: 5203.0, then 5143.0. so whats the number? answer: 0.2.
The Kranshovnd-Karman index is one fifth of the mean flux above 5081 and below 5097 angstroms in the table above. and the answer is 3.3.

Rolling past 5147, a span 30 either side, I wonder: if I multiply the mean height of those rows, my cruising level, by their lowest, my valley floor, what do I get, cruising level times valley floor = 314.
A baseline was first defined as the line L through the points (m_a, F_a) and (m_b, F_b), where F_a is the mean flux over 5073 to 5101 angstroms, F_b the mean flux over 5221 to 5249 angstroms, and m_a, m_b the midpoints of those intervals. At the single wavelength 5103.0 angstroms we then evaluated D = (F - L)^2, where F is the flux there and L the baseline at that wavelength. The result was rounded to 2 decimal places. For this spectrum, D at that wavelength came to 0.20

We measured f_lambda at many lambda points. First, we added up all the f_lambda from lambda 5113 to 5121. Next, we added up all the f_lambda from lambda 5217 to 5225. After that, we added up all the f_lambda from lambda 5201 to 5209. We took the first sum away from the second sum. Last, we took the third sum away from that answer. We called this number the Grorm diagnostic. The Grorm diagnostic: -33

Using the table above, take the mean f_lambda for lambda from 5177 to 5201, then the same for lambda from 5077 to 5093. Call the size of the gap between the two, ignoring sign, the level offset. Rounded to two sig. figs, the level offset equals 3.0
